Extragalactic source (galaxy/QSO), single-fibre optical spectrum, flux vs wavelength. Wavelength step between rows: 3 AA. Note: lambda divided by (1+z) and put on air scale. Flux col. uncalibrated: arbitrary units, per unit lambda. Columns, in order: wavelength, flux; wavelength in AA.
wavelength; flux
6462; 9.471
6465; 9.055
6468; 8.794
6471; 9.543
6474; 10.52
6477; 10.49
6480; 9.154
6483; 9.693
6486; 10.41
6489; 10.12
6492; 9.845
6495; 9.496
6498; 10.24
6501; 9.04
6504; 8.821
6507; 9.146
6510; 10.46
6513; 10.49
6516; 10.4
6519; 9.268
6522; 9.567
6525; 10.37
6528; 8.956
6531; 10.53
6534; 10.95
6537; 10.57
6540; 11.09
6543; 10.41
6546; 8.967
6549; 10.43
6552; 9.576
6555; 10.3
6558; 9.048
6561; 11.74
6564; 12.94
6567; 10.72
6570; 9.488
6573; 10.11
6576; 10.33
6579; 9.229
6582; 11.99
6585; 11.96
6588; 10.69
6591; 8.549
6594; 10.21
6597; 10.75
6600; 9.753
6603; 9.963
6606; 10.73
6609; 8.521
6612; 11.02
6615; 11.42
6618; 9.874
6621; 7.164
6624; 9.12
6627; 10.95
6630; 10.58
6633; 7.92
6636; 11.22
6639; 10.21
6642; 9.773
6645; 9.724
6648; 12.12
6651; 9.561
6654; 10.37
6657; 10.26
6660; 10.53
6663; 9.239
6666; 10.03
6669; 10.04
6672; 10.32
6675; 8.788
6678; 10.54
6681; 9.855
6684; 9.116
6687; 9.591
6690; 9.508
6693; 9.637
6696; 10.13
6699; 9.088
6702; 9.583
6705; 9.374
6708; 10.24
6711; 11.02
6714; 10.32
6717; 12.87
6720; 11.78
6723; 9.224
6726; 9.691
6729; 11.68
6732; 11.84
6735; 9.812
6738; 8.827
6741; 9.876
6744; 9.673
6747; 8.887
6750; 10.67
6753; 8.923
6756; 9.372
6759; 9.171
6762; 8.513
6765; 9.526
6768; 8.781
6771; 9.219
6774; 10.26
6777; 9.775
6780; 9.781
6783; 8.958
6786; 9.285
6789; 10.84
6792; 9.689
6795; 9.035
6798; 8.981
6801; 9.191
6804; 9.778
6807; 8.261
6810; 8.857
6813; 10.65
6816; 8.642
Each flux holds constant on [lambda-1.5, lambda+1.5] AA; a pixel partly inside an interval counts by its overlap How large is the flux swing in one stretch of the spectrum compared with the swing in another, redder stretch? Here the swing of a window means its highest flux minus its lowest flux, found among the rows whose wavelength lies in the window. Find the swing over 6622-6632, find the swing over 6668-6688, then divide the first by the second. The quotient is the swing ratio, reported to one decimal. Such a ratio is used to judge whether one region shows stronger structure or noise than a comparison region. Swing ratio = 1.0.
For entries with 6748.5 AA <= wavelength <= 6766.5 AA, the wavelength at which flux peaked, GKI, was 6750 AA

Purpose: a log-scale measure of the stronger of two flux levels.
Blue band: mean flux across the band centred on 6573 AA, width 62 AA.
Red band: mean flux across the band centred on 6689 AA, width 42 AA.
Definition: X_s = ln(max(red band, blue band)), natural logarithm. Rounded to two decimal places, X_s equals 2.34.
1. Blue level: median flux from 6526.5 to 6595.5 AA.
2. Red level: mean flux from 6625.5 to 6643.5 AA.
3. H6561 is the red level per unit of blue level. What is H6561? 0.97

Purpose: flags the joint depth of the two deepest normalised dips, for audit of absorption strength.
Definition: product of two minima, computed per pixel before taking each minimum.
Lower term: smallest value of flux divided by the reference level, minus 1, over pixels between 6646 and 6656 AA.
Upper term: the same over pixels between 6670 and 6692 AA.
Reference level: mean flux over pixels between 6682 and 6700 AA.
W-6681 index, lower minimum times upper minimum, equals 0.000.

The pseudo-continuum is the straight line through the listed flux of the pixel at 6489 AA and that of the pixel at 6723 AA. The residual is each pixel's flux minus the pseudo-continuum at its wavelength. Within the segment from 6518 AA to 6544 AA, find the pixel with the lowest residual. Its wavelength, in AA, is 6528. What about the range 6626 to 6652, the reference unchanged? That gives 6633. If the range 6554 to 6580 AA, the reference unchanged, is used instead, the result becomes 6558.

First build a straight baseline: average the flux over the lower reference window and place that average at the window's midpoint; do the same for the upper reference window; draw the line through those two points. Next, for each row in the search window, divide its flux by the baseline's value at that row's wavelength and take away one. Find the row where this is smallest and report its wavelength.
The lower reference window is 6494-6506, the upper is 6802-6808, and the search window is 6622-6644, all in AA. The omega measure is 6633 AA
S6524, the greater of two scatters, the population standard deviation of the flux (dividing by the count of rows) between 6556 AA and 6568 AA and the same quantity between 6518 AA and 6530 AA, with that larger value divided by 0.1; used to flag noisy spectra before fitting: 14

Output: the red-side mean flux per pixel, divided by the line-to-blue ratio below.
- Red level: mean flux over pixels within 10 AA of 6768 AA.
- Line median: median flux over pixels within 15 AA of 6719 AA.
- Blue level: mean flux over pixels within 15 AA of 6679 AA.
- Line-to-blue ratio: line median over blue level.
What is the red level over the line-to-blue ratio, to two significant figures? 8.5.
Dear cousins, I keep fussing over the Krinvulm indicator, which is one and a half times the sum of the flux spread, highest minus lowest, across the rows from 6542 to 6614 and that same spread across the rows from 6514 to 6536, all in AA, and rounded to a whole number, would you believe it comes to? 10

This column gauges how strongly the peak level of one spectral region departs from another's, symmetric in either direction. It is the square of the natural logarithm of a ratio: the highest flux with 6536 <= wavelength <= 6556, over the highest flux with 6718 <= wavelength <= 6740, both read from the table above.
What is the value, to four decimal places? 0.0043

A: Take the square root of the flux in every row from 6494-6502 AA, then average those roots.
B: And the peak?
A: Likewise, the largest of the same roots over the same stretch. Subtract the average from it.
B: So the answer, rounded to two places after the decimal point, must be 0.10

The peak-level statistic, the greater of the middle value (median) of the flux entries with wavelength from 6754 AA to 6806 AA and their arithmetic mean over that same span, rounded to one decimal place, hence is 9.4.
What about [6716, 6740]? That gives 10.7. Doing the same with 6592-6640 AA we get 10.2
